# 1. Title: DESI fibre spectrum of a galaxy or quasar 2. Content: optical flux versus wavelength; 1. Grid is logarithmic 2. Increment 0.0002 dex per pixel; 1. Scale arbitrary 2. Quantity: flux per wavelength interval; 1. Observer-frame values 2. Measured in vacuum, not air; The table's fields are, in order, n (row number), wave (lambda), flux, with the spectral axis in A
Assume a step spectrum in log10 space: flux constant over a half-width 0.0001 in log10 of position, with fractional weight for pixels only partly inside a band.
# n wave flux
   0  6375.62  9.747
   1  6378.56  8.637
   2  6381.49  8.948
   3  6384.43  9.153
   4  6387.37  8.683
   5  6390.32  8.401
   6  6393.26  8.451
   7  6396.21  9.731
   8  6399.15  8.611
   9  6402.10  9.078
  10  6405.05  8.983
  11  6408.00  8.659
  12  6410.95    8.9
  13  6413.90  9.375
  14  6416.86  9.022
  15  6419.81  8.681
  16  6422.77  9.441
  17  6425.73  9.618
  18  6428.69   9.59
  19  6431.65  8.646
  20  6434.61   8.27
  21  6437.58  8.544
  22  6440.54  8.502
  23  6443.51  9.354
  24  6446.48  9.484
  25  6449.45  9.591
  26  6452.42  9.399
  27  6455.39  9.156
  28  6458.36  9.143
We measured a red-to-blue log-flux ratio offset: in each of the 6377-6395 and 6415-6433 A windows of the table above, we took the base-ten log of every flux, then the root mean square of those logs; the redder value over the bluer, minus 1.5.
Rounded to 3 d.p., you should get -0.477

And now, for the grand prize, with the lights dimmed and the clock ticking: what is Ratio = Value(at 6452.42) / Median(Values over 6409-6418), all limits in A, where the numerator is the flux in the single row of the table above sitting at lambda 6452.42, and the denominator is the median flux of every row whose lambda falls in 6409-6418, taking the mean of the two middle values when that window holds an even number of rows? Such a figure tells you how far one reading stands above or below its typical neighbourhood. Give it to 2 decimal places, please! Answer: 1.04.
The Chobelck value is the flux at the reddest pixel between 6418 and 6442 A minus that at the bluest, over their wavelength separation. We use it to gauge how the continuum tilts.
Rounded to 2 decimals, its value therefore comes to -0.01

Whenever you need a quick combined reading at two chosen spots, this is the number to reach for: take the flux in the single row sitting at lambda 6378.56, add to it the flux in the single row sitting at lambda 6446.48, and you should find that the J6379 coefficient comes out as 18.1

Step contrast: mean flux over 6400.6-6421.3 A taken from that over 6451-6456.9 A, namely 0.3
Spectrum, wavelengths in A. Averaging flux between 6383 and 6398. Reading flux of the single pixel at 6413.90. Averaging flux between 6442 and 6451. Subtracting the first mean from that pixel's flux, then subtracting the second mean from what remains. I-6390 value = -9.0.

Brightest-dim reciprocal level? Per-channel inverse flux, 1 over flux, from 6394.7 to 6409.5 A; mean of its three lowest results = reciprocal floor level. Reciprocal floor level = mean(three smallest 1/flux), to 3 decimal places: 0.108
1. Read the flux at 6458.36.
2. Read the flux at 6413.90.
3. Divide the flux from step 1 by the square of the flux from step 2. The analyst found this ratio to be 0.104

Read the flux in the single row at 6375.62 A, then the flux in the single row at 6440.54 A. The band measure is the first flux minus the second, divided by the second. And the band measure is 0.15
